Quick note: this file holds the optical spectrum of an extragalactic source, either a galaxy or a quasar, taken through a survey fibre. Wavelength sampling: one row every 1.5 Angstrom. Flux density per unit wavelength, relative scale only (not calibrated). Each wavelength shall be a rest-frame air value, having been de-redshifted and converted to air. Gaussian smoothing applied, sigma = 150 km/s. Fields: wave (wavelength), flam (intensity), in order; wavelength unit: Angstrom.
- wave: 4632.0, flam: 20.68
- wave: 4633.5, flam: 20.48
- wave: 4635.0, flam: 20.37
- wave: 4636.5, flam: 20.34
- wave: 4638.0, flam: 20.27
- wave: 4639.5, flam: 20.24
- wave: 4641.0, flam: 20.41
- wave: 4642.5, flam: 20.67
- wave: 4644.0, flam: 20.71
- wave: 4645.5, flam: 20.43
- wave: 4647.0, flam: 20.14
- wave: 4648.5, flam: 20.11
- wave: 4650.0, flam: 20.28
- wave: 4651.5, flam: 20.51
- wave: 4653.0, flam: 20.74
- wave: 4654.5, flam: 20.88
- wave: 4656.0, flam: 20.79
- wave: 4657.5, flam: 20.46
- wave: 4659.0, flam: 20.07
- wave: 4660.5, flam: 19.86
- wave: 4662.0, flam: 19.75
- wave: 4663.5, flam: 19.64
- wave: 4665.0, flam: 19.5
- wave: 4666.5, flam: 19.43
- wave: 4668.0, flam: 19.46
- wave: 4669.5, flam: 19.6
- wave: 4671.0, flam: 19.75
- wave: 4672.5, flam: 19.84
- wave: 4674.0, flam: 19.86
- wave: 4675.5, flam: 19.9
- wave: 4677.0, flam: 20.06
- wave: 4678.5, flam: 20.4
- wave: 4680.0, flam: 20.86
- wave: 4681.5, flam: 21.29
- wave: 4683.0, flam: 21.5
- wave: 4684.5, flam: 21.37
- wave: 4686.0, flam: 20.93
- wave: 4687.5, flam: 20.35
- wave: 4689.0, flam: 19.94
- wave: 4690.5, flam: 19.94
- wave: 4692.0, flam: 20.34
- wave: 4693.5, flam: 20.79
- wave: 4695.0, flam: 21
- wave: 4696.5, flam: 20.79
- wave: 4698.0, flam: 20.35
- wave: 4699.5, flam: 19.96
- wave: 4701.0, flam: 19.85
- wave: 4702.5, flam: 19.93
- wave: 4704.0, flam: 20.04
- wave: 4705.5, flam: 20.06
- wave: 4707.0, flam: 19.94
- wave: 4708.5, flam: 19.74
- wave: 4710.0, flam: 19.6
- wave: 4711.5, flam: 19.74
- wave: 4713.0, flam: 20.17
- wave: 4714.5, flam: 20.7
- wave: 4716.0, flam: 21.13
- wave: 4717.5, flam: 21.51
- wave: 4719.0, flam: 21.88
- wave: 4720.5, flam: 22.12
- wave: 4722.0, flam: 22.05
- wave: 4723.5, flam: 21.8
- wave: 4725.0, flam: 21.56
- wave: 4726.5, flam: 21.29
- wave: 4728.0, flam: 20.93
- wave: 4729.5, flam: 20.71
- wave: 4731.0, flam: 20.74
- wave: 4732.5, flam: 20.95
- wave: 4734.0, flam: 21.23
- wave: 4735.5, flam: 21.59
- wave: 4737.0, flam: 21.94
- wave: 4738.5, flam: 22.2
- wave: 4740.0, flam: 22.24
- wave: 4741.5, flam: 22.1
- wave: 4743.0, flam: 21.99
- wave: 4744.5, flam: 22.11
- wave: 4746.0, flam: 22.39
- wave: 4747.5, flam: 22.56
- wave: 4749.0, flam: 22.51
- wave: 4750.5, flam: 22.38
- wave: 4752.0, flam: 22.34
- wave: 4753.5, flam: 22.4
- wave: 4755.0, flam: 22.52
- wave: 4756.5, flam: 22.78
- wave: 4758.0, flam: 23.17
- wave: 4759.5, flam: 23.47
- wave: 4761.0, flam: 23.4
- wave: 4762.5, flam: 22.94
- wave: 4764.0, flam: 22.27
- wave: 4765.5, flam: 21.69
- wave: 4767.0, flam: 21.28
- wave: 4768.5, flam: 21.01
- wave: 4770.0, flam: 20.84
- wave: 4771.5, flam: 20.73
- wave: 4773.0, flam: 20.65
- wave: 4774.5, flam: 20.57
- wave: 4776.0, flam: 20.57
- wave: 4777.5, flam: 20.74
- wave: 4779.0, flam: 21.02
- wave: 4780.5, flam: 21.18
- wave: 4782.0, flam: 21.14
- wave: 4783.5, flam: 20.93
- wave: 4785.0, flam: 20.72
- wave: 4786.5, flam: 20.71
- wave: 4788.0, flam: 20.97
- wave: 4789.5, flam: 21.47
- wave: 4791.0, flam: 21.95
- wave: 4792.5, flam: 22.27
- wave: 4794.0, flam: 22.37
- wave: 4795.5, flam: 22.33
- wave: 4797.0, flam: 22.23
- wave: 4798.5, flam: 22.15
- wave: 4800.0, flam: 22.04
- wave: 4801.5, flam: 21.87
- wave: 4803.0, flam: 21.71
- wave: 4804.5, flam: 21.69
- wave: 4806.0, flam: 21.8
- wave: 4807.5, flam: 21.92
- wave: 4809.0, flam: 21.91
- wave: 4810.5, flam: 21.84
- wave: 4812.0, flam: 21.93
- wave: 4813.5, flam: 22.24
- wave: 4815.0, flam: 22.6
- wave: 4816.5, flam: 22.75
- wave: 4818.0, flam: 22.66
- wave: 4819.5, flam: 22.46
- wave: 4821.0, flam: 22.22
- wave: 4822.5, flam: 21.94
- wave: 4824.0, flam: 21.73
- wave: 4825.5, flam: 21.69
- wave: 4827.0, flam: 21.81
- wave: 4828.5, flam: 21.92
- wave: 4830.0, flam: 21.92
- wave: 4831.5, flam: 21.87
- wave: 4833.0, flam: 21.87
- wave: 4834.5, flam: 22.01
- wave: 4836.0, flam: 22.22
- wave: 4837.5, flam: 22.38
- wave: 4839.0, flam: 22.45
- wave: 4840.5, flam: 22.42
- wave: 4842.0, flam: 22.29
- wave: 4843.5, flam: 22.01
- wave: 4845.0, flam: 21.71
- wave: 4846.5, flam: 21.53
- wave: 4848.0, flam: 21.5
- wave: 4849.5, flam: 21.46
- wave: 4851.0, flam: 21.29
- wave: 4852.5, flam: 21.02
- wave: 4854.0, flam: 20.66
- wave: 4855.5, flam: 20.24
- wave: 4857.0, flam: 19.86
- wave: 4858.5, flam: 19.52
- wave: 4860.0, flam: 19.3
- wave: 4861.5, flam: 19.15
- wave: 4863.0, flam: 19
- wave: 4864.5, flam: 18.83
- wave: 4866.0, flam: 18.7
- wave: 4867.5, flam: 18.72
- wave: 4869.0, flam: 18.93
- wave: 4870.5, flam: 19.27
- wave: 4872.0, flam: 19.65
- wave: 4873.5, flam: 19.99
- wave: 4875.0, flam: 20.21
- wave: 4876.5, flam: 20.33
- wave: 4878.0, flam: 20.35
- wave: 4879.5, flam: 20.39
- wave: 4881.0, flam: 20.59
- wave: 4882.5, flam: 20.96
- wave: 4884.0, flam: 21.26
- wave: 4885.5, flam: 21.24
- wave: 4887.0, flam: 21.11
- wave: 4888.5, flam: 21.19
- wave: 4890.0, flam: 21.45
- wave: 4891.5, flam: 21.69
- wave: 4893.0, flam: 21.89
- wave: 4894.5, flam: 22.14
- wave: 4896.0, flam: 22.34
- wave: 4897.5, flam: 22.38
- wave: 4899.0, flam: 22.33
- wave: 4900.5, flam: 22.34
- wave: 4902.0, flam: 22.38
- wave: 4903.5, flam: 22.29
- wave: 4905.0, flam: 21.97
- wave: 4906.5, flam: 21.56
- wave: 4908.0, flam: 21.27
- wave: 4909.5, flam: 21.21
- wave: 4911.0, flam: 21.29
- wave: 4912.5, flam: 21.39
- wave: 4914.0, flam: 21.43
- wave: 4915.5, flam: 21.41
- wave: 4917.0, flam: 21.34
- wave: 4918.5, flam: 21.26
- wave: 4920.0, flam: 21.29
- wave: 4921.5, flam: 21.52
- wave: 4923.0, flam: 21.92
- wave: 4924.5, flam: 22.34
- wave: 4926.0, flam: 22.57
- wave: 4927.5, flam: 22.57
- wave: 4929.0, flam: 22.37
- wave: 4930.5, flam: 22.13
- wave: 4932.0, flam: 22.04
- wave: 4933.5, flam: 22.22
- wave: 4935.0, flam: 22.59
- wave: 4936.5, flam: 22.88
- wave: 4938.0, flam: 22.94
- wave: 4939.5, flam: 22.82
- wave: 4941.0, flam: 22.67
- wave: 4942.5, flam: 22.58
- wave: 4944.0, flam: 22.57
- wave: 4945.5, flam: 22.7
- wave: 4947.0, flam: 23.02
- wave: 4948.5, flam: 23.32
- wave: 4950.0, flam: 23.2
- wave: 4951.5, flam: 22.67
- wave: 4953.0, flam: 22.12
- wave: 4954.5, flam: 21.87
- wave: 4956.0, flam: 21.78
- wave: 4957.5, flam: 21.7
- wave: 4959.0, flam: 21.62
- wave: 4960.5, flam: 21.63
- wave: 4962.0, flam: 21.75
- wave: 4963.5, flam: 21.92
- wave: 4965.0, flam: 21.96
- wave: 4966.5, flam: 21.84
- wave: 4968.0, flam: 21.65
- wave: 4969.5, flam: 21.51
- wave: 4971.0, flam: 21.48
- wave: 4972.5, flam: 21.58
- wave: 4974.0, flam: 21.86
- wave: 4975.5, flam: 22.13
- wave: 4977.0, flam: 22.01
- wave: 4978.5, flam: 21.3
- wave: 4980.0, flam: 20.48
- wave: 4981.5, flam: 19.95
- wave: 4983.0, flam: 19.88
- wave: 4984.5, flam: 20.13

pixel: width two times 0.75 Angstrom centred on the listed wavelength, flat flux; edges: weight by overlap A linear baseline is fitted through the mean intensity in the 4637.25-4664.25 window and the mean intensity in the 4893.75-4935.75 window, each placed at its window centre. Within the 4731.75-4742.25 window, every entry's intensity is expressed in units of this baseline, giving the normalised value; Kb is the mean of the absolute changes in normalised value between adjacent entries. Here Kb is 0.0111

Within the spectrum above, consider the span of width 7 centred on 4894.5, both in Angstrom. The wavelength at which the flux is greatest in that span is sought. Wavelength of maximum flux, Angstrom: 4897.5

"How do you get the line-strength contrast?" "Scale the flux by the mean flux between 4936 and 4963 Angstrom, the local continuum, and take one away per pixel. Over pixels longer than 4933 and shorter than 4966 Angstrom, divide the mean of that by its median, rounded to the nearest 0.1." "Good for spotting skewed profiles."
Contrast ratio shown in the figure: -0.3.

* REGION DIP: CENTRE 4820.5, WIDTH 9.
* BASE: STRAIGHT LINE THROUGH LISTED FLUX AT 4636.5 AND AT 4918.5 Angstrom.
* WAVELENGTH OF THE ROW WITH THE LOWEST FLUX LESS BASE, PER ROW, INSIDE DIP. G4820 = 4824.0 Angstrom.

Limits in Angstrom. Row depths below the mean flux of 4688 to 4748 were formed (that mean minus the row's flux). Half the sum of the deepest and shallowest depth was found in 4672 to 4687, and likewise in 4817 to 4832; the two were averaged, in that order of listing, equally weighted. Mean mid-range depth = -0.43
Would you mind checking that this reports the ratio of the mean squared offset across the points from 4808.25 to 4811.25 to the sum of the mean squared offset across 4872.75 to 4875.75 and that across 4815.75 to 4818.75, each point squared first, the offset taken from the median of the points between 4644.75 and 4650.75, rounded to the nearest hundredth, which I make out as 0.44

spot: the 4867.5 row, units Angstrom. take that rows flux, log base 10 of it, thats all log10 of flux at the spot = 1.27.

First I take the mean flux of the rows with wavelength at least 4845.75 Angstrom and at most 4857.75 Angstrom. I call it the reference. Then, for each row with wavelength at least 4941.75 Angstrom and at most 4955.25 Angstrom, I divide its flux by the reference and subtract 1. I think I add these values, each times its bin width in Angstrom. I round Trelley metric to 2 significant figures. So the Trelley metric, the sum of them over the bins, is 1.1 Angstrom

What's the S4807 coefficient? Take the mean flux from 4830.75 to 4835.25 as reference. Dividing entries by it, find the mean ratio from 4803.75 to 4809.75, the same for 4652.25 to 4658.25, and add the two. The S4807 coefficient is 1.94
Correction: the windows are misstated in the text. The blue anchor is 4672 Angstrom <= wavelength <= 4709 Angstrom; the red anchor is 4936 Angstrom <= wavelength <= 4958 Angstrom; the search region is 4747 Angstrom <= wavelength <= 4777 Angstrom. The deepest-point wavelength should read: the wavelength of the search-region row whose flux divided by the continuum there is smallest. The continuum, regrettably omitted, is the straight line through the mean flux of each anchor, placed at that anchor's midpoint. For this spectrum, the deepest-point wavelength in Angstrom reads 4776.0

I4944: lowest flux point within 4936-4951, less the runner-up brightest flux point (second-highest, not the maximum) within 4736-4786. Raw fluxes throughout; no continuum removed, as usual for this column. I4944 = -0.83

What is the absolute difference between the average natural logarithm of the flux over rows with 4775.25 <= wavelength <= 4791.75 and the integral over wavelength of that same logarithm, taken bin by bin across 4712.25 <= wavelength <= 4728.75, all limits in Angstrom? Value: 47.5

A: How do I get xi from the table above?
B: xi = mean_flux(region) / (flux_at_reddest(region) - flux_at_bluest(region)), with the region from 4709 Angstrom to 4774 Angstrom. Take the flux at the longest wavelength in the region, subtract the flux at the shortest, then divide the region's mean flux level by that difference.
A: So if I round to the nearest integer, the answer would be 21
